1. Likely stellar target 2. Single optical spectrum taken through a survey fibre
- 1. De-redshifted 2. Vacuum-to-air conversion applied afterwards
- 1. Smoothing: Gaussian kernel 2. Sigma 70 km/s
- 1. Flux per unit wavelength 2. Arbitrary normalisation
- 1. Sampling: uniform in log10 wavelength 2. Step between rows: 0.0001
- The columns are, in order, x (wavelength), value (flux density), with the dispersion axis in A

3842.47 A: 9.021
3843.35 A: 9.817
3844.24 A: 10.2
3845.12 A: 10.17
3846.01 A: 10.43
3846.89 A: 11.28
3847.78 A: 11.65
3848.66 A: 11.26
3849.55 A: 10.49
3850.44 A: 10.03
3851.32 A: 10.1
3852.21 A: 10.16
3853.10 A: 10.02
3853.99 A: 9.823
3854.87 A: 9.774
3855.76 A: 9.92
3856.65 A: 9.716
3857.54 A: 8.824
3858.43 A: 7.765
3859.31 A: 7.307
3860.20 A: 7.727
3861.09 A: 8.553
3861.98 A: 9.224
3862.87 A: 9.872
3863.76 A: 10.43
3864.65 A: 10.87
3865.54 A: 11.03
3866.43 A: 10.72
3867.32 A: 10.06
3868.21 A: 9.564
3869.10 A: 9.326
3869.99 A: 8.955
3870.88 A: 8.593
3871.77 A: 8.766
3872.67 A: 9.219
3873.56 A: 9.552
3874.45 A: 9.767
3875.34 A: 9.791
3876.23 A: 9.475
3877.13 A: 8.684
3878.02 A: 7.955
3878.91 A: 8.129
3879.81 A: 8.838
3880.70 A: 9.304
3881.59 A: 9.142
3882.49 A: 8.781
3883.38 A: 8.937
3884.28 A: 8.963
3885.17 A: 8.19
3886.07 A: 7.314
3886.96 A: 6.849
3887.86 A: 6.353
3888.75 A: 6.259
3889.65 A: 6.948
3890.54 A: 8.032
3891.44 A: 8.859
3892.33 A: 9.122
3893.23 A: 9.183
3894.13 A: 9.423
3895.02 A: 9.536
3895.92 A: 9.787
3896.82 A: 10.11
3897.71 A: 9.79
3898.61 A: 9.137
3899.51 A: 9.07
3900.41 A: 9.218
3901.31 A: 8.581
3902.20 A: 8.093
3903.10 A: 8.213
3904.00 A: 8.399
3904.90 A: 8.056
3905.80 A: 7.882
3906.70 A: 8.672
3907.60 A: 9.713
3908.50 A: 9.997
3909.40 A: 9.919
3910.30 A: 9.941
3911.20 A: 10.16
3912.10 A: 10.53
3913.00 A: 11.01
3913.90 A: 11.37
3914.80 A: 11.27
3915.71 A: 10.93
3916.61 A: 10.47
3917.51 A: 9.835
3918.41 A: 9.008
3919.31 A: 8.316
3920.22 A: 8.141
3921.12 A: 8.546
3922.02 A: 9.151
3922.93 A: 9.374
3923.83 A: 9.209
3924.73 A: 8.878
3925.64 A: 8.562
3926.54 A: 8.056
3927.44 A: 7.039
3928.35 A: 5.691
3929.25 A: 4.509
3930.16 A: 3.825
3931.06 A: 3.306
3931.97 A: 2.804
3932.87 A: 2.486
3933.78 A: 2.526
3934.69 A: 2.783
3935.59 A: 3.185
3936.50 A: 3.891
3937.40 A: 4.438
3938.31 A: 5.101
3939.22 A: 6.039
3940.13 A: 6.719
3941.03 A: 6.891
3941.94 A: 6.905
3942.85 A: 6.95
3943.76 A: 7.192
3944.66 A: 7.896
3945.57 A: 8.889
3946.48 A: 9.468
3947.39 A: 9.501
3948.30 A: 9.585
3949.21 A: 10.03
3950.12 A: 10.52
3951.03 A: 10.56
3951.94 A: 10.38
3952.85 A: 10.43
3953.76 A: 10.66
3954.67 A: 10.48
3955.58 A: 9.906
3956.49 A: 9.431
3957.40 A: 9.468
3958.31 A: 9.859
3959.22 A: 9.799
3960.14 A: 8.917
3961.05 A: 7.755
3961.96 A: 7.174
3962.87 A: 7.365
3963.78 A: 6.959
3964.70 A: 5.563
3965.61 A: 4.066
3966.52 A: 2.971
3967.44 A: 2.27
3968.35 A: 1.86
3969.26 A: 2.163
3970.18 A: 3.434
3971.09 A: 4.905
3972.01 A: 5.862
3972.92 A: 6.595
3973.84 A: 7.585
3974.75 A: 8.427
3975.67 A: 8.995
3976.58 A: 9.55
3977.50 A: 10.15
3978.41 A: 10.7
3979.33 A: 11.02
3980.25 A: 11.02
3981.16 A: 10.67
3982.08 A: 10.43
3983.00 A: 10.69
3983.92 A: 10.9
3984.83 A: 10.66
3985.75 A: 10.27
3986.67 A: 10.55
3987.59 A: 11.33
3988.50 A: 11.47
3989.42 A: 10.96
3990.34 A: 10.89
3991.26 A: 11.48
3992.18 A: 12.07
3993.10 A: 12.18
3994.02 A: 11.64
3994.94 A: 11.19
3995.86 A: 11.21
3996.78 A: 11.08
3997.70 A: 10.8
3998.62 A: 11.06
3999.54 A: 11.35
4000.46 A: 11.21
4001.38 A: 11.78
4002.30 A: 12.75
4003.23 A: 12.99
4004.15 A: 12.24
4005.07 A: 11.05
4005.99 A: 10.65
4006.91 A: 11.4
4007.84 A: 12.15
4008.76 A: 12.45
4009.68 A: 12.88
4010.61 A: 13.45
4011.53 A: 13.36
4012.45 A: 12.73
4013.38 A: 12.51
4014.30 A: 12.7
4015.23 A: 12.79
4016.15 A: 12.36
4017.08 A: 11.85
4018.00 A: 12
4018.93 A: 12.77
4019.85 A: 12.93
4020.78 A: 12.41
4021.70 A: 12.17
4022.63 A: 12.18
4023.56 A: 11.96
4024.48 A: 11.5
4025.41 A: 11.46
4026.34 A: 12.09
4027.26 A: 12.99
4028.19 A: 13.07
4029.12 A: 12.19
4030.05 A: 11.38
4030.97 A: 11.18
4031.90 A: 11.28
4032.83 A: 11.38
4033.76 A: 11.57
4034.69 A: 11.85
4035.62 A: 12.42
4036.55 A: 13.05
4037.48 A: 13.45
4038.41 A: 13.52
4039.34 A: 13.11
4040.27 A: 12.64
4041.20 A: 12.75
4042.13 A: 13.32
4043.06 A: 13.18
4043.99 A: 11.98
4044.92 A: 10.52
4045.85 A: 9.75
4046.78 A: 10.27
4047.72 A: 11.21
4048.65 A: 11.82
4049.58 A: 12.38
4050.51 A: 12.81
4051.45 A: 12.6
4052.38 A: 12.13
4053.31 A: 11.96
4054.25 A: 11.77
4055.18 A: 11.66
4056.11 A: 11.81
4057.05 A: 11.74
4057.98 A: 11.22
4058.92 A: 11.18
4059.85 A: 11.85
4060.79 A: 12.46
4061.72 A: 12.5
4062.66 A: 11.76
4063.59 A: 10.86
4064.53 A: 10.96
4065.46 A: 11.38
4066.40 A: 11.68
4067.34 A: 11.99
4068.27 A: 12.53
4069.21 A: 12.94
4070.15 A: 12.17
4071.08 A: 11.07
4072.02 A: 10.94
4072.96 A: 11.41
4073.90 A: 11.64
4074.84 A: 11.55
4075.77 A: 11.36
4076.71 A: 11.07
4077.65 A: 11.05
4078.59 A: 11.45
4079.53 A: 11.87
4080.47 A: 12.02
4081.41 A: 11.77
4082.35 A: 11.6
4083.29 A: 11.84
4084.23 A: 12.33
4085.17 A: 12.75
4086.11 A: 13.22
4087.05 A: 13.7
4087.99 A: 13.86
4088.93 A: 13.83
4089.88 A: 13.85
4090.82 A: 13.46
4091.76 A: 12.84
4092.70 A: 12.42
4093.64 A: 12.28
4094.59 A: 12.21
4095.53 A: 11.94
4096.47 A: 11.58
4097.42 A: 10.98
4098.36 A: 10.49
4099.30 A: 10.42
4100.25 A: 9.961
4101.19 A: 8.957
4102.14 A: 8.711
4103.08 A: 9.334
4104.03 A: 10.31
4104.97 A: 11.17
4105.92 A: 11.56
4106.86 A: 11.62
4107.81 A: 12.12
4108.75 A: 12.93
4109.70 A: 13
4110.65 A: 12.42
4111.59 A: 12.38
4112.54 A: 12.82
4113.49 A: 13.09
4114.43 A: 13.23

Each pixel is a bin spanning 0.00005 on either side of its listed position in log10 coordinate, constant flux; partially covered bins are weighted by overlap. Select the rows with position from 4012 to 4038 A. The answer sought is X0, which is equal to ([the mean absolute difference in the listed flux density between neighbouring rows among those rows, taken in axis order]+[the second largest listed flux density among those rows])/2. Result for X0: 6.7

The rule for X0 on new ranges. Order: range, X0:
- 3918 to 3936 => 4.9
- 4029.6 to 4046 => 7.0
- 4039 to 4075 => 6.8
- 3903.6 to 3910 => 5.2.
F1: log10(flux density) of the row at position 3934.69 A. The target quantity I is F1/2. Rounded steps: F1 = 0.44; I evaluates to 0.22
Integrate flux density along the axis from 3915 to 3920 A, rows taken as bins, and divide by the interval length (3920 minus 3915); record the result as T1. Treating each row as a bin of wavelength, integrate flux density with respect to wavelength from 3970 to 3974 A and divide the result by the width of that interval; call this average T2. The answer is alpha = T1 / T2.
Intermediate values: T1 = 9.7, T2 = 5.7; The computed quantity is 1.7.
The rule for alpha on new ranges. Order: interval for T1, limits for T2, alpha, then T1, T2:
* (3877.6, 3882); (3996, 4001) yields 0.8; 8.7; 11.1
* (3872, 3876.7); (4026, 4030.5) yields 0.8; 9.5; 12.4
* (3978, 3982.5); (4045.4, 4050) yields 1.0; 10.8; 11.1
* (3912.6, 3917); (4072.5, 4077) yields 1.0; 11.0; 11.4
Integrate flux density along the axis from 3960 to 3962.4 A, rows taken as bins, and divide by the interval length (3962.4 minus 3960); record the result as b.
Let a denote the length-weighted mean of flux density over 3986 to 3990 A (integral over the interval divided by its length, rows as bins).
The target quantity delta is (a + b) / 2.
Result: 9.4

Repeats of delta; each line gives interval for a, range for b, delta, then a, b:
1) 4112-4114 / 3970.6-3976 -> 10.0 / 13.0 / 7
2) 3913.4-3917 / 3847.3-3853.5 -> 10.8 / 11.0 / 11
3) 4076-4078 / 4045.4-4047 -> 10.5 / 11.1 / 10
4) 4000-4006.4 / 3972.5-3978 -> 10.2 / 11.8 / 9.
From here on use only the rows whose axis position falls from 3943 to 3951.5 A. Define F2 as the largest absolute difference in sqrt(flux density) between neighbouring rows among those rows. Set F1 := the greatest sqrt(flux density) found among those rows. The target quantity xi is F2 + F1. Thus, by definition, 3.4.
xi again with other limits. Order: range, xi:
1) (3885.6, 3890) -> 2.8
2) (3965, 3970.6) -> 2.4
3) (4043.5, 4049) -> 3.7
